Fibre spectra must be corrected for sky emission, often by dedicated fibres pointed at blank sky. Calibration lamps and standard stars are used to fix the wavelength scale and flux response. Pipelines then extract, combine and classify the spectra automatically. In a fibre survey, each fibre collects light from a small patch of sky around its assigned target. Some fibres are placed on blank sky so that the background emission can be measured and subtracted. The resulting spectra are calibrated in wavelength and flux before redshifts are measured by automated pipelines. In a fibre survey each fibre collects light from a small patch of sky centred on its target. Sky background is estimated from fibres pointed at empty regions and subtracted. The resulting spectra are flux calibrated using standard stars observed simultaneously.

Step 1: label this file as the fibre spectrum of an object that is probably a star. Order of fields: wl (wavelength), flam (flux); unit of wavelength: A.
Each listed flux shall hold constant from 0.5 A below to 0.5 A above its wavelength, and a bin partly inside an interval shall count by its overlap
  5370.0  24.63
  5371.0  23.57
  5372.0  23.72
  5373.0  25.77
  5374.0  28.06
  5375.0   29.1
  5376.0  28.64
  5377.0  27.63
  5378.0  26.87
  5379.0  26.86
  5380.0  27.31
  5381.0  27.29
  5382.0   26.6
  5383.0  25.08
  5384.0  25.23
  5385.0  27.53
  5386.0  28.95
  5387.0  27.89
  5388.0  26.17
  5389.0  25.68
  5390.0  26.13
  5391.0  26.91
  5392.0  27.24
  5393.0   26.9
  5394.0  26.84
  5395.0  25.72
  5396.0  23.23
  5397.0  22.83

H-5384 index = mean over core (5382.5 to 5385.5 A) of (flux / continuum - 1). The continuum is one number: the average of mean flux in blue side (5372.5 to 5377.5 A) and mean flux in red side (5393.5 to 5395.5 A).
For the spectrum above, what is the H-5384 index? -0.041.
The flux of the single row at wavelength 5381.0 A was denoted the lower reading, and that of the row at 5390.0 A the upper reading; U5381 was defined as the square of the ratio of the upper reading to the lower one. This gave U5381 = 0.92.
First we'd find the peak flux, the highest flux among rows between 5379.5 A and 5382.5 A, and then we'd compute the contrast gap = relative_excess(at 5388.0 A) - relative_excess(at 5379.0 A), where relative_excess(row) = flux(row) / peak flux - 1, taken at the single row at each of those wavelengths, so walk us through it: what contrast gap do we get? -0.025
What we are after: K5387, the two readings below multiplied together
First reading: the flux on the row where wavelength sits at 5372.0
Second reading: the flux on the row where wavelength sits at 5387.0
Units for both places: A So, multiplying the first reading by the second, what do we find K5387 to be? 662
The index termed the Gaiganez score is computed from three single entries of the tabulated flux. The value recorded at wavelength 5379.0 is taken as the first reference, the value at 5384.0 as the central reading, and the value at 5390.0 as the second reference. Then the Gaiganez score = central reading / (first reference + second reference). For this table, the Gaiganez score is 0.476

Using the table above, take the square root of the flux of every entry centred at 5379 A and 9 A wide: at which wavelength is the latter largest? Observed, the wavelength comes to 5375.0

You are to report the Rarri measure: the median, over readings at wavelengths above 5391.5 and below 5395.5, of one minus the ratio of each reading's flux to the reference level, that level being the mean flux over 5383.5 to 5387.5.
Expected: 0.019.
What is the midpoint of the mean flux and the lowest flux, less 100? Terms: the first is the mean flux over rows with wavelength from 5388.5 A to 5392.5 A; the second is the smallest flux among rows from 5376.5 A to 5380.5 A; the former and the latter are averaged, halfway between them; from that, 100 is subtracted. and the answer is -73.3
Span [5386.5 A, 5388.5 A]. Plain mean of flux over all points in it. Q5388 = 27.0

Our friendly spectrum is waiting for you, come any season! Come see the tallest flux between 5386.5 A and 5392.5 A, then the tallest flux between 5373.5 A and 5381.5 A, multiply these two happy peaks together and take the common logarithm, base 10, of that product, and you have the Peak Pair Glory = 2.91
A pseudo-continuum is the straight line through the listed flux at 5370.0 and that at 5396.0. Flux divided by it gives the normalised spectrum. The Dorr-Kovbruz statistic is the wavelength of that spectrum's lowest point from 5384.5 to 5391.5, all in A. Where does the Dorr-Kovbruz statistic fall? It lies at 5389.0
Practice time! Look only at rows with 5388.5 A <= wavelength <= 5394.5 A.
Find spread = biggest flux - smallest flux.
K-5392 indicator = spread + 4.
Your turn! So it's 6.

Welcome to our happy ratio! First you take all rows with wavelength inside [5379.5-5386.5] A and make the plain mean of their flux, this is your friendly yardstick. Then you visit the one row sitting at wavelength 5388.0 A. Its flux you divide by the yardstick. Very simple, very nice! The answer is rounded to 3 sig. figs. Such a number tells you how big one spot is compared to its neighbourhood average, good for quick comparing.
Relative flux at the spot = 0.974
